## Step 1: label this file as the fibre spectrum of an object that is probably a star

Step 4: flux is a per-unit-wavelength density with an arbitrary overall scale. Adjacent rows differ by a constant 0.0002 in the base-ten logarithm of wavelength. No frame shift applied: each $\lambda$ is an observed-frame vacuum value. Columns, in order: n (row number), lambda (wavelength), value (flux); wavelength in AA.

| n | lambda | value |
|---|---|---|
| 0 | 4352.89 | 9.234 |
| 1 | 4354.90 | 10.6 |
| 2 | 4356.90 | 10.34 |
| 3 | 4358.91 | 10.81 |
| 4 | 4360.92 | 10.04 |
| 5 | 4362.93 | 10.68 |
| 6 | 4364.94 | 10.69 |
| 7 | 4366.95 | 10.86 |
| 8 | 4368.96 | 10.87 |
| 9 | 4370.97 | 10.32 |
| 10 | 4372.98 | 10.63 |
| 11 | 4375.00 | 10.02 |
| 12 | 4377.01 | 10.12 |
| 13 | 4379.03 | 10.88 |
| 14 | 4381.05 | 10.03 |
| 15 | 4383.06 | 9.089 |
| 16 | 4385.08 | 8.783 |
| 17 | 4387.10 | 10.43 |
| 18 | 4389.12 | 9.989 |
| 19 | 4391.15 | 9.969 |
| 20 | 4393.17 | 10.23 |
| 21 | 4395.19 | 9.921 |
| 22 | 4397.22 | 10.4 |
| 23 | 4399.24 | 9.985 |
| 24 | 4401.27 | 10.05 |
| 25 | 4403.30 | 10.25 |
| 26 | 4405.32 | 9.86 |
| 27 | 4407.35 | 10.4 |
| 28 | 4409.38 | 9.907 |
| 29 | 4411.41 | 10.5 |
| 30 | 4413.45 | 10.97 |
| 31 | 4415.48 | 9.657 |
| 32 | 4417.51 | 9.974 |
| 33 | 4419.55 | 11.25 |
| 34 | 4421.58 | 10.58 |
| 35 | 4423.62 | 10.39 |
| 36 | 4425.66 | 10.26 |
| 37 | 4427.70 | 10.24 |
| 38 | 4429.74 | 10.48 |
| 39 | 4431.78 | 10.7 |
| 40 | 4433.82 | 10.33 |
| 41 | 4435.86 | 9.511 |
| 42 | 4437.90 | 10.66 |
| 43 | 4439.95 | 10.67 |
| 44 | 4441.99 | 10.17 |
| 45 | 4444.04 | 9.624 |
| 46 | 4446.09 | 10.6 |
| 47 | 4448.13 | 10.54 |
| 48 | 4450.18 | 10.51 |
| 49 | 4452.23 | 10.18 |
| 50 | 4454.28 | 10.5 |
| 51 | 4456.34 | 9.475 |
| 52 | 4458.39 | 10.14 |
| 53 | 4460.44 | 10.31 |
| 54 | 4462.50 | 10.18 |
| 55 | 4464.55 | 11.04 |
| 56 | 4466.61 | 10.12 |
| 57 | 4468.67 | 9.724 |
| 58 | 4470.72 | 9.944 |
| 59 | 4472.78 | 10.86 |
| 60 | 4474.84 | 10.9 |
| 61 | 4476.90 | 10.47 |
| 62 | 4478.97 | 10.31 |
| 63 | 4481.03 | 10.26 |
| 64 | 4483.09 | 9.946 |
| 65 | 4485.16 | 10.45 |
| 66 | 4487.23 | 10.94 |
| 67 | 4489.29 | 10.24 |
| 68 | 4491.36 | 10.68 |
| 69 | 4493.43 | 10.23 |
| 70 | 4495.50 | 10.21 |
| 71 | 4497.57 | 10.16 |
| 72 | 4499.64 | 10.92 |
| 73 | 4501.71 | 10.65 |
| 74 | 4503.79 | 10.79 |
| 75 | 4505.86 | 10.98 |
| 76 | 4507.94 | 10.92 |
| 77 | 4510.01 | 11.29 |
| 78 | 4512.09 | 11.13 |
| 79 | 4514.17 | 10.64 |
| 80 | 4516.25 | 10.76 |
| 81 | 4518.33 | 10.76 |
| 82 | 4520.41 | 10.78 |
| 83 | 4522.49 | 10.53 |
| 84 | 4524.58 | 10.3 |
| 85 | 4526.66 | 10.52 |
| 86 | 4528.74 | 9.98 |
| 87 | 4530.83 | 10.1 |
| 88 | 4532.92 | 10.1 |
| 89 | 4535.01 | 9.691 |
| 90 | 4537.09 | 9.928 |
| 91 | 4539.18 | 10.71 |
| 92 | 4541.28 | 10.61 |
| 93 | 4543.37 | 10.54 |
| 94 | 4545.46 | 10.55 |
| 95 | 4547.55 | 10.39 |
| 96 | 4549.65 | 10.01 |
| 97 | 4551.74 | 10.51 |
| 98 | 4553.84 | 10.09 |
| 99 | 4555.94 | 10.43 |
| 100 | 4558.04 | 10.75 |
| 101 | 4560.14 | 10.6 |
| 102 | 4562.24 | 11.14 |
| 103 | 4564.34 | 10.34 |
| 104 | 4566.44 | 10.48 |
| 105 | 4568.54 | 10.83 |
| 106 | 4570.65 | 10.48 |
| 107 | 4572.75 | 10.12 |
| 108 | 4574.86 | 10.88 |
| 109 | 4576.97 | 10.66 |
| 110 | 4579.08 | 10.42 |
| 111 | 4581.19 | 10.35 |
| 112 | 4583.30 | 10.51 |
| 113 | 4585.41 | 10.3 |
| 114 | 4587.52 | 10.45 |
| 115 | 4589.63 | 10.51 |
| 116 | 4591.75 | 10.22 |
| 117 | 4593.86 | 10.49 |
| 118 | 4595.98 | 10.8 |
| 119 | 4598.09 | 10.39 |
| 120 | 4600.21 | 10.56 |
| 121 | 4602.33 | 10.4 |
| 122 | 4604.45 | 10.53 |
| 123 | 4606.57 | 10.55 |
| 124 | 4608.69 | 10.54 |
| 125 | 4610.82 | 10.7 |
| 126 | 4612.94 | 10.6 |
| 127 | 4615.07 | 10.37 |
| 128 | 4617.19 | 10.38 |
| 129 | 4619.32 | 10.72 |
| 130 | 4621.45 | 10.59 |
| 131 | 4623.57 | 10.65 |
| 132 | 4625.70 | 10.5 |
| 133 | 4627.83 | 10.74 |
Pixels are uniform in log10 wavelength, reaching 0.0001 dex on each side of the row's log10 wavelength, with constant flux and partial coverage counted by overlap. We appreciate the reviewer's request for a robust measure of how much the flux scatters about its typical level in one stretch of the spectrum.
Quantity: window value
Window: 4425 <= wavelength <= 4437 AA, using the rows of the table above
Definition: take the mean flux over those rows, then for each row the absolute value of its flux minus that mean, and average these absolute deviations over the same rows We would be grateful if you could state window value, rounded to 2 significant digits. 0.25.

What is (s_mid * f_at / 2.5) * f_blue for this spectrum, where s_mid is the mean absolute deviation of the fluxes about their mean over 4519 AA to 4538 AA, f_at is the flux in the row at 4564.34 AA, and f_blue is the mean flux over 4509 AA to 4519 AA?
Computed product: 12.8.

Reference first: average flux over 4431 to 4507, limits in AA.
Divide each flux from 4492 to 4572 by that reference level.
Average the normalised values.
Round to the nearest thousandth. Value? 1.014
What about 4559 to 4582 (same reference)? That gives 1.019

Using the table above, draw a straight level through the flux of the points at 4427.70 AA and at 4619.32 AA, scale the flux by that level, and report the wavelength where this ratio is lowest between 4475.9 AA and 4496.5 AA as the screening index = 4483.09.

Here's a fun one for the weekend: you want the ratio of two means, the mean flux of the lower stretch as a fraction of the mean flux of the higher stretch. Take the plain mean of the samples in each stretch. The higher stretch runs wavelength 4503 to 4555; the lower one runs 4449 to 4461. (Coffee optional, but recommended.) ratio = 0.97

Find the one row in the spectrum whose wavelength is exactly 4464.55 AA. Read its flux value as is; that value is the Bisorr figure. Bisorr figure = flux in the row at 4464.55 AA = 11.04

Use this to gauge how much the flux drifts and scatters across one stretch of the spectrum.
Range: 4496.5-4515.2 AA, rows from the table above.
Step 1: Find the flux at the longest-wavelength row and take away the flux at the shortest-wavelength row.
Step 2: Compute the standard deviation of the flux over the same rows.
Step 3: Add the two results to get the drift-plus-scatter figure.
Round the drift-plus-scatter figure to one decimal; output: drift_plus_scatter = 0.8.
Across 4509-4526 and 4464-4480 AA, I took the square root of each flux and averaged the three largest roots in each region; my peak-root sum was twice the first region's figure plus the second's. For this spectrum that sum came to 9.96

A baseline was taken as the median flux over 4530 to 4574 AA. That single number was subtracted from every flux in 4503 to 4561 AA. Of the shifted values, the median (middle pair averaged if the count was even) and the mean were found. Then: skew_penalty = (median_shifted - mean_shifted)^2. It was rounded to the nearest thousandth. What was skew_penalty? 0.001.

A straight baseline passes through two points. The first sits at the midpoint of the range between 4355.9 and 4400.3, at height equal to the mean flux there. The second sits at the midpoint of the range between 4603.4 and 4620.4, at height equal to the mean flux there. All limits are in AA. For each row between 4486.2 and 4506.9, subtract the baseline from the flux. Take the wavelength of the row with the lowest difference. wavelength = 4497.57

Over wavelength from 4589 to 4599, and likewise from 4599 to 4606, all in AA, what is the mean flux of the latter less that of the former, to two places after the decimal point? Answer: 0.01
